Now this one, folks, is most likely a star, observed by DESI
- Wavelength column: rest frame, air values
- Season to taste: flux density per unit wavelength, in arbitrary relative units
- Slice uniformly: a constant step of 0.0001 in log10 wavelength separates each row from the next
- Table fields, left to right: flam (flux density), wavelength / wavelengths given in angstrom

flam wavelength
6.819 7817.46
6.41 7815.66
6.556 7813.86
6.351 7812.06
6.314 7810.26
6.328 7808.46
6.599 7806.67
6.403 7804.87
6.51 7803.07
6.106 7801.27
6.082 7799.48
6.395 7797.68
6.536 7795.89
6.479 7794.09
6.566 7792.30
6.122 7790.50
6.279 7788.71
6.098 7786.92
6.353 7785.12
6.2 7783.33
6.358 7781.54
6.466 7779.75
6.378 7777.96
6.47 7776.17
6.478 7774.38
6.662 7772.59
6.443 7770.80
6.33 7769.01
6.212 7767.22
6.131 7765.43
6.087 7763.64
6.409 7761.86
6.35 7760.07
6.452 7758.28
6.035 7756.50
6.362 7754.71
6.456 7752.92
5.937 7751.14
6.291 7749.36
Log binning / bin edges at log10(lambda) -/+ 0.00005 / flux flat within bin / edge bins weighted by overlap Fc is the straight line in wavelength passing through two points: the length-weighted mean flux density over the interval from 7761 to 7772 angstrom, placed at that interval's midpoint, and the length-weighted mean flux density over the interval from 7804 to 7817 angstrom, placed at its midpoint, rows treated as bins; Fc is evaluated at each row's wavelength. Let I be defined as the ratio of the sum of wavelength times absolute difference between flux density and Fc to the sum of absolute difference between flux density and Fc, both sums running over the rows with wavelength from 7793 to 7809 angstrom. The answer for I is 7801.1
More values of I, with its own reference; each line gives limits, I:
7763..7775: 7769.8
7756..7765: 7759.8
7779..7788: 7784.0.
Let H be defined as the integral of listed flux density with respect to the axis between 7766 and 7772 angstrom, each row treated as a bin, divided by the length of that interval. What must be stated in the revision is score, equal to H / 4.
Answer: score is 1.58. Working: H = 6.33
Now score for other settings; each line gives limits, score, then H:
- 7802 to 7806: 1.61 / 6.44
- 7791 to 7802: 1.59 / 6.36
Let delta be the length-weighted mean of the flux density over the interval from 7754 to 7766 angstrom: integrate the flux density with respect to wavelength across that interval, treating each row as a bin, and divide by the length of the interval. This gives 6.26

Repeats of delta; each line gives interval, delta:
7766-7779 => 6.42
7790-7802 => 6.34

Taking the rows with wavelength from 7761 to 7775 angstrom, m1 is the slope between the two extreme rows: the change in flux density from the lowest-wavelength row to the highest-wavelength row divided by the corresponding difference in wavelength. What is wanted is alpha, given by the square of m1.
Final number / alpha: 0.000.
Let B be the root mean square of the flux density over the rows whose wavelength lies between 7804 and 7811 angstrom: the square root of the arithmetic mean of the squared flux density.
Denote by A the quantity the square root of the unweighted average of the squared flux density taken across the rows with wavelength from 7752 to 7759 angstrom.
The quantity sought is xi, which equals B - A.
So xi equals 0.08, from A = 6.33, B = 6.41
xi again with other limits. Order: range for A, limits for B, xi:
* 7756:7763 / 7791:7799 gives 0.18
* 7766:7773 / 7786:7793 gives -0.14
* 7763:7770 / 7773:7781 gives 0.26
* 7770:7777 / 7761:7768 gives -0.30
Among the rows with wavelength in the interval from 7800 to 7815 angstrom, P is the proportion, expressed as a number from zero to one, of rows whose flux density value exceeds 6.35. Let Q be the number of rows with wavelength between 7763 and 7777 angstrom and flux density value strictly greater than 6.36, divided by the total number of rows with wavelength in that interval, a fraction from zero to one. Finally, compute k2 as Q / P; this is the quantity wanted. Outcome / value 0.80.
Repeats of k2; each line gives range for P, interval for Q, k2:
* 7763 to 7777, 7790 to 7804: 1.25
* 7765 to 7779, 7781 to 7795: 0.40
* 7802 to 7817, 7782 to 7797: 0.50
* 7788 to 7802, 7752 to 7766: 1.00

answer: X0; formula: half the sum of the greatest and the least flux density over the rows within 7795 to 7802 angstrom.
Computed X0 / 6.31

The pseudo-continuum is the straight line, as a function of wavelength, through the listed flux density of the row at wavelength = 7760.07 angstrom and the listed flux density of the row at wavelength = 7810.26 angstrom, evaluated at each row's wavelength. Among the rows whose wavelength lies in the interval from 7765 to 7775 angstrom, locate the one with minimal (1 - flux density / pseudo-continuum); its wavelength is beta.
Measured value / 7772.59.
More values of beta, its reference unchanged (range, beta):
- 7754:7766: 7758.28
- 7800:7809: 7806.67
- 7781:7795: 7792.30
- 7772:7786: 7772.59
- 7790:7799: 7792.30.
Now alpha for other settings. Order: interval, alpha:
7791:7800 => 0.005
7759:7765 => 0.005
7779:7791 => 0.001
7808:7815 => 0.002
